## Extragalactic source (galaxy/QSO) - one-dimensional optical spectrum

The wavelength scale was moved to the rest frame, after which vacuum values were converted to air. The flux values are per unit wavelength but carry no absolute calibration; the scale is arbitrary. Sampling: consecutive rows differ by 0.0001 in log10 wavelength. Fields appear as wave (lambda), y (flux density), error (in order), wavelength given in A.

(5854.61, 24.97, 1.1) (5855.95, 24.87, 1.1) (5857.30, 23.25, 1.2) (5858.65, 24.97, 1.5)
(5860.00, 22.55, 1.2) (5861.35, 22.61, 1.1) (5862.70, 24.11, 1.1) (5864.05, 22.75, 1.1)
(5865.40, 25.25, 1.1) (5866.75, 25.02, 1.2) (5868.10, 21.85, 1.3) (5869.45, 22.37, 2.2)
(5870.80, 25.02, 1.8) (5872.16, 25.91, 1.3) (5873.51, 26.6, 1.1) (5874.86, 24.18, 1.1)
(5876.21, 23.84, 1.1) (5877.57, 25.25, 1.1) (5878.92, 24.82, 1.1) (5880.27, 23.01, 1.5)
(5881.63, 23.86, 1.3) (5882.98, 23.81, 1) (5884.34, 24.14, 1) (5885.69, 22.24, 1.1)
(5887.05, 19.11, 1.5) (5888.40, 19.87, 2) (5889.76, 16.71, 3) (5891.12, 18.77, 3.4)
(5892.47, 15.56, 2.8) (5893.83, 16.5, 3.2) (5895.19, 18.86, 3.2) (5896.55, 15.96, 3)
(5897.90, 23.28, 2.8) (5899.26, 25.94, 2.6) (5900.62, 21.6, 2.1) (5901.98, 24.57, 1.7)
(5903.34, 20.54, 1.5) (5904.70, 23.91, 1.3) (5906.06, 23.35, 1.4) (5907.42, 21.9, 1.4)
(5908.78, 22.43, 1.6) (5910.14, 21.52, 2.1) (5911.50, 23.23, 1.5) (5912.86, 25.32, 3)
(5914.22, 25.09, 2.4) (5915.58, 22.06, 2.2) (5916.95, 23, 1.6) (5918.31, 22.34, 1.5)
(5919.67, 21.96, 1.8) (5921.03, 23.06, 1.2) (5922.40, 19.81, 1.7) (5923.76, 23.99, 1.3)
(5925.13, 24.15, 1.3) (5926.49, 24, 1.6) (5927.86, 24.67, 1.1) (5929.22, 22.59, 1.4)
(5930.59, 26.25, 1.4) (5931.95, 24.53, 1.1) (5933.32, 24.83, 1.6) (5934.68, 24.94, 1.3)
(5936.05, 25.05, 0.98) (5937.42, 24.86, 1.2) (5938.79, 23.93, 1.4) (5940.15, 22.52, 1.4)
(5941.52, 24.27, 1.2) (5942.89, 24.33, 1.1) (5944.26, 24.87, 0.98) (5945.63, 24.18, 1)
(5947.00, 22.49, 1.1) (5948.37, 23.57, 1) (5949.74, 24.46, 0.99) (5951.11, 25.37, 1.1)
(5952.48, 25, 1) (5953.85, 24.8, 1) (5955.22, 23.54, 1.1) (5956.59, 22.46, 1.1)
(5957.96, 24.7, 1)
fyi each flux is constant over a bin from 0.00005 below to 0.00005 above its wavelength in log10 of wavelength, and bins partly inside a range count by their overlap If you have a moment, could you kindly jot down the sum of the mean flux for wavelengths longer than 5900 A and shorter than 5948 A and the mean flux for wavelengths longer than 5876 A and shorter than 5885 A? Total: 47.6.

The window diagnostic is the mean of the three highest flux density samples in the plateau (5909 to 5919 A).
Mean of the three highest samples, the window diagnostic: 24.5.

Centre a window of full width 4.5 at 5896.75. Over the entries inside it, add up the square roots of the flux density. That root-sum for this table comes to 13.16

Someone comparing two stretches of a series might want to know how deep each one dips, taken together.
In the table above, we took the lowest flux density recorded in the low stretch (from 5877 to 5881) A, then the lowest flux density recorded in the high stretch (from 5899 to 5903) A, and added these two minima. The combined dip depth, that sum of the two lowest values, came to 45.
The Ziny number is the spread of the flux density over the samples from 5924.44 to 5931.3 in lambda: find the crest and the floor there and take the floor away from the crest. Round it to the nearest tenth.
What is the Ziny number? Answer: 3.7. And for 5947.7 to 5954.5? 1.8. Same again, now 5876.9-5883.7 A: 2.2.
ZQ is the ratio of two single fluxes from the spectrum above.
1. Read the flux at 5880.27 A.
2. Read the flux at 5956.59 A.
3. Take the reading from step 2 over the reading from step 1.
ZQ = 0.98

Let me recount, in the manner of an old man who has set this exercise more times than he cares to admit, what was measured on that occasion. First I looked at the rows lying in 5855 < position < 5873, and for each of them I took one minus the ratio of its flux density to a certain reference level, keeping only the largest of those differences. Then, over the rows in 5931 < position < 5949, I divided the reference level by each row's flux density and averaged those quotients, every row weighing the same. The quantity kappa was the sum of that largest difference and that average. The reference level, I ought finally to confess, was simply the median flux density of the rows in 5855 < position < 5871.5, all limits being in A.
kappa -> 1.06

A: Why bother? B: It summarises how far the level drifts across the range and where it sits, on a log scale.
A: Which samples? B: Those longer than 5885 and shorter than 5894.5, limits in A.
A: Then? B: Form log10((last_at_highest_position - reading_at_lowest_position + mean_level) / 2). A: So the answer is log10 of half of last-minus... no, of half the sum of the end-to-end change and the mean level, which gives 0.80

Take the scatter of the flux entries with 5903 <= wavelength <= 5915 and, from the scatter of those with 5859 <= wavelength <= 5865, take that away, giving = -0.9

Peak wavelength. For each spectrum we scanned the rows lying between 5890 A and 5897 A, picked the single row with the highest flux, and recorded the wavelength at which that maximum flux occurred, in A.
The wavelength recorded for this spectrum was 5895.19 A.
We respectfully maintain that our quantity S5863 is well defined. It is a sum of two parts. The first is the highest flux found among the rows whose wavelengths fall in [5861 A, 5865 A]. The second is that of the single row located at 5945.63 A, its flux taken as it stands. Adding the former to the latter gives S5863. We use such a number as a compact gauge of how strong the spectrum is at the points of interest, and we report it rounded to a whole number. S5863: 48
